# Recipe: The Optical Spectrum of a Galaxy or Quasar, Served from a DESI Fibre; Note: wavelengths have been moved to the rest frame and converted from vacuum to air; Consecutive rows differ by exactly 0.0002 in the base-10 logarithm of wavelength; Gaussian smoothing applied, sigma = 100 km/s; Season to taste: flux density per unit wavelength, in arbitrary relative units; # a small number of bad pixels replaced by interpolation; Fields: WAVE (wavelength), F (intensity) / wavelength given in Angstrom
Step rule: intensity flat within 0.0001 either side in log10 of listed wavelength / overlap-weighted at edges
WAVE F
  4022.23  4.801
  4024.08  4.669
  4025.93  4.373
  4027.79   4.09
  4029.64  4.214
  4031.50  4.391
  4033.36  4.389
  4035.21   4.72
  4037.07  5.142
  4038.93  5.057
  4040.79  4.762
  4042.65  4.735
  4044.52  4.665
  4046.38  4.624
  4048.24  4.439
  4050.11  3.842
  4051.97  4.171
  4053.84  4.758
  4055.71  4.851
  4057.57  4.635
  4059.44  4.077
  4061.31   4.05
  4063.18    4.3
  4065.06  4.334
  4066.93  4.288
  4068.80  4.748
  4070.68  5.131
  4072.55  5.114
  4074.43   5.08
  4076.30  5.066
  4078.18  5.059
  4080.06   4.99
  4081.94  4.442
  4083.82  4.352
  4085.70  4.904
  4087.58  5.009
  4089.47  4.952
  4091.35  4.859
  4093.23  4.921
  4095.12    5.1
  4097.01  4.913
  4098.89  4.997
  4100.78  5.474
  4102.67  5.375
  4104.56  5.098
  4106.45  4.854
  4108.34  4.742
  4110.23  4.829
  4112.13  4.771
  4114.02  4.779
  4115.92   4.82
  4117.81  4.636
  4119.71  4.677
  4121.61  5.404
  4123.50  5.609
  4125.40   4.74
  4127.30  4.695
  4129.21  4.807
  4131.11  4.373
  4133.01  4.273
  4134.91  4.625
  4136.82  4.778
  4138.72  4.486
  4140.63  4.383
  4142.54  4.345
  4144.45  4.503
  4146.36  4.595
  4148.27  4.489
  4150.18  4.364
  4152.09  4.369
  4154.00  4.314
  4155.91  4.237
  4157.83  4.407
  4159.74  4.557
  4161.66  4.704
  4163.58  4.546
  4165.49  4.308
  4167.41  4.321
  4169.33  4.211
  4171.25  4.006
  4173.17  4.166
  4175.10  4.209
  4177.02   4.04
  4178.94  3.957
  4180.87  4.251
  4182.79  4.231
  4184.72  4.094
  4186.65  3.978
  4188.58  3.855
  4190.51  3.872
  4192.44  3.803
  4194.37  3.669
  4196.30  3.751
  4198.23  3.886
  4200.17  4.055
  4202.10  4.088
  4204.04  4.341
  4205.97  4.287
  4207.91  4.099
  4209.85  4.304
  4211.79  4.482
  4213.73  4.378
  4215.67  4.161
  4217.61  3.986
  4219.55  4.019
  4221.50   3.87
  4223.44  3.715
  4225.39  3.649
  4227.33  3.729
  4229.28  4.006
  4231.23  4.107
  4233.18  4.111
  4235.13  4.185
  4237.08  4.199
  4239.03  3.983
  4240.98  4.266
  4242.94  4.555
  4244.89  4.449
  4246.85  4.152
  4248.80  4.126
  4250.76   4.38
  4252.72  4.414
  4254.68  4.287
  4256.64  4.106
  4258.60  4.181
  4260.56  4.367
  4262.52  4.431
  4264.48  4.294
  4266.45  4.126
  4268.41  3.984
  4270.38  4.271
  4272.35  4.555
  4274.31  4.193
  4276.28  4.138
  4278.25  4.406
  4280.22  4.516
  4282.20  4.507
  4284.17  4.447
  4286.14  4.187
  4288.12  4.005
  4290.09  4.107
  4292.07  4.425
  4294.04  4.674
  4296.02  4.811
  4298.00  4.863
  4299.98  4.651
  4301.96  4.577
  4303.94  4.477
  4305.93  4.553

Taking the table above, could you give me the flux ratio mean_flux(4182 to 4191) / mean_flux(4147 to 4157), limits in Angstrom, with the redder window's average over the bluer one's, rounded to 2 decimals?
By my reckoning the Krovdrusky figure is 0.92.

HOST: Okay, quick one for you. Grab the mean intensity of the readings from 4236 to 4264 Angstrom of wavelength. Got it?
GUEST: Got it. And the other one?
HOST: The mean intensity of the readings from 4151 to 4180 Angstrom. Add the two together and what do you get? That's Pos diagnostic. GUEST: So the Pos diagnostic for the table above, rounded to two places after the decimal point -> 8.57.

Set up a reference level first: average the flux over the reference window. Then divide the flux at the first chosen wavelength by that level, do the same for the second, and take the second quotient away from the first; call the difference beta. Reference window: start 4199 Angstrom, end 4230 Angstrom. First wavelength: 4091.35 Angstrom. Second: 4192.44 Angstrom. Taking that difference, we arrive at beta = 0.26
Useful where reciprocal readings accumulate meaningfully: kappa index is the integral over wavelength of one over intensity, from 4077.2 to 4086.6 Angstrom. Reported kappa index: 1.99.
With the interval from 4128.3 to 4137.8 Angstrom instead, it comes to 2.09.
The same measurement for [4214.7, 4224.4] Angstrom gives 2.46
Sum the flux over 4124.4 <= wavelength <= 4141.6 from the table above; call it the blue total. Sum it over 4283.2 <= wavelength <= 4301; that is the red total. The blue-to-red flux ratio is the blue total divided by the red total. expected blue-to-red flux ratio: 1.02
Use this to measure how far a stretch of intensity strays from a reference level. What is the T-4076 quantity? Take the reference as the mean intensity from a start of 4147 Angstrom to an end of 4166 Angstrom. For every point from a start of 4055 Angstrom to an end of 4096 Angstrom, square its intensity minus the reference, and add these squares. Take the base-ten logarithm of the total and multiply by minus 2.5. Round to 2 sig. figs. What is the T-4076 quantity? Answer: -1.7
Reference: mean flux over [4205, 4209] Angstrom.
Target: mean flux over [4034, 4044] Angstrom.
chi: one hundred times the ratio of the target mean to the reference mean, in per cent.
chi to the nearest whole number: 116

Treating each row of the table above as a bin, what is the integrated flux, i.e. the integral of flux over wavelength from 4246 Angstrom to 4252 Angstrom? 25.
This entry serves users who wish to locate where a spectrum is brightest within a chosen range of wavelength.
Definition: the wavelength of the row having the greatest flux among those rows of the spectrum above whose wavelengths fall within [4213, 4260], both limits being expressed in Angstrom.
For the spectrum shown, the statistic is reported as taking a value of 4242.94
